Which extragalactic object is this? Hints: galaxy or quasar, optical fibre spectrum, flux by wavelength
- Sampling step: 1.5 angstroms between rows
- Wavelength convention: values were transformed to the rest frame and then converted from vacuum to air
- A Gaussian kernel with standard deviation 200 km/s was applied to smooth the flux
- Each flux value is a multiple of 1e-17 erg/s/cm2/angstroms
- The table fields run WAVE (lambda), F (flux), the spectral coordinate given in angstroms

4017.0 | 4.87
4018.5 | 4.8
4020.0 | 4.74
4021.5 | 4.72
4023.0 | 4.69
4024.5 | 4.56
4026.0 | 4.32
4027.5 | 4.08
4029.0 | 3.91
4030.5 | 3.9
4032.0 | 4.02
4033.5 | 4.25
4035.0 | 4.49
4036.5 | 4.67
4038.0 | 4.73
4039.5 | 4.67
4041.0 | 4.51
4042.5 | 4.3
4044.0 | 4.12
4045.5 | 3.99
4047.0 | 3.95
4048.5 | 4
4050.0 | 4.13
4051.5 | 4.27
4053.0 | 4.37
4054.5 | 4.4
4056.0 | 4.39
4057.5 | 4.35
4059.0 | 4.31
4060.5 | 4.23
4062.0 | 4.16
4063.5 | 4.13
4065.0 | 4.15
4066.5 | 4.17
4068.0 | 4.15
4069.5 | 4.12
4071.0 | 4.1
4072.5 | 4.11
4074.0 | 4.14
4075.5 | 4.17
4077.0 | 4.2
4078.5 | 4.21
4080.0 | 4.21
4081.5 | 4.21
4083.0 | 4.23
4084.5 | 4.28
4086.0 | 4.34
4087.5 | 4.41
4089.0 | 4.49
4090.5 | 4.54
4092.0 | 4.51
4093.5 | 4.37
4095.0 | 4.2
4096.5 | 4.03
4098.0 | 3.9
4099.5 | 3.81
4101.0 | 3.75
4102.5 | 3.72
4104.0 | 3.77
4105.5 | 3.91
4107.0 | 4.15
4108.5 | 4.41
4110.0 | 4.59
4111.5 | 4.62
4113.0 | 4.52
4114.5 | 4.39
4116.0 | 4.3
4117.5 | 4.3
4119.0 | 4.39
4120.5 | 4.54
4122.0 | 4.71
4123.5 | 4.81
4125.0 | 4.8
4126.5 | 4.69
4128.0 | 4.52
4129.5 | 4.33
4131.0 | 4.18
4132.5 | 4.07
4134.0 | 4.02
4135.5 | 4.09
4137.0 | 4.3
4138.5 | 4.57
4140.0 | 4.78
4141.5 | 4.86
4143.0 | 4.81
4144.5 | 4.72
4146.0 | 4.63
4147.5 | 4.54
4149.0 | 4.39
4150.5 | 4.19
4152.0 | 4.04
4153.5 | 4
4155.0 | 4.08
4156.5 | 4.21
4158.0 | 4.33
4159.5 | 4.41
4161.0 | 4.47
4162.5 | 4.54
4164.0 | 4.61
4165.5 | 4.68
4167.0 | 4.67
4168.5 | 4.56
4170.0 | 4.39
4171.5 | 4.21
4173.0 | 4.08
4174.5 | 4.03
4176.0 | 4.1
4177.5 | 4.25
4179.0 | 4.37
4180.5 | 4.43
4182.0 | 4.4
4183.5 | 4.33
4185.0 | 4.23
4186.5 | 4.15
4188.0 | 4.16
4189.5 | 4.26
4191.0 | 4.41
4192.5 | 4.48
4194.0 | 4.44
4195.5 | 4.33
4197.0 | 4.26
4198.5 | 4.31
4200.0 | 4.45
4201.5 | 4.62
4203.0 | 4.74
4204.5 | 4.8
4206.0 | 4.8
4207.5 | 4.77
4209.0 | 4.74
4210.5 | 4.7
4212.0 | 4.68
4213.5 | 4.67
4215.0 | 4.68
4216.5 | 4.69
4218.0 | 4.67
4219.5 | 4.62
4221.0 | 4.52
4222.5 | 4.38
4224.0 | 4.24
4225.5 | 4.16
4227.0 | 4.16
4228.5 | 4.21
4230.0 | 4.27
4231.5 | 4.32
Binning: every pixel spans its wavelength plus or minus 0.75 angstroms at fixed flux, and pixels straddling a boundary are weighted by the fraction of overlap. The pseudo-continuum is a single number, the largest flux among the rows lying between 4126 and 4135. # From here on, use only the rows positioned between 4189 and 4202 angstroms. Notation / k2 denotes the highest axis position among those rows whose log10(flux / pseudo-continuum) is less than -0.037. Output 4197.0 angstroms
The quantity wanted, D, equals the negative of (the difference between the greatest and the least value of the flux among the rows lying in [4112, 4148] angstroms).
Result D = -0.84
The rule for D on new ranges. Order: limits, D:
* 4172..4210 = -0.77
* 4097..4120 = -0.90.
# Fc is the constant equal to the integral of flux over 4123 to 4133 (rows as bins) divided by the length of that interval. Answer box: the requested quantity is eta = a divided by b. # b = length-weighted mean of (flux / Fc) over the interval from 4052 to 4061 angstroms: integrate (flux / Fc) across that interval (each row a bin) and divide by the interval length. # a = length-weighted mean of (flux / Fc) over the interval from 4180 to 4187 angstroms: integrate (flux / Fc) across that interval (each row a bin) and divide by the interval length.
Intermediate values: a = 0.96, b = 0.97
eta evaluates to 0.99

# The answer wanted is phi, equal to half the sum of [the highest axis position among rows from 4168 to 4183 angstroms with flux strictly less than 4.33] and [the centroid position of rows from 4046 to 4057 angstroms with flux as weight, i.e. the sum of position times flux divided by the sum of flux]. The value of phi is 4114.6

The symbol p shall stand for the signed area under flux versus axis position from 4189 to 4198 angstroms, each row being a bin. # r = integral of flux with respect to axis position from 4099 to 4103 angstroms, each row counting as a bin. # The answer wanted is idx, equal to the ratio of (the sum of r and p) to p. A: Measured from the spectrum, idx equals 1.4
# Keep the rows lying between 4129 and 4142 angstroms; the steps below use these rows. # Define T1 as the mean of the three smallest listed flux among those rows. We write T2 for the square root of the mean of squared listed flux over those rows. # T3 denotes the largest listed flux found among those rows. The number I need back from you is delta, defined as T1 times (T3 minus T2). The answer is 2.0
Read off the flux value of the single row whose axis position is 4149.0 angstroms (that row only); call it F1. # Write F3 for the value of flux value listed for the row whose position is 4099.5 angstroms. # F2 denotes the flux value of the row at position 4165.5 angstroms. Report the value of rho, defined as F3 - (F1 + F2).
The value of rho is -5.3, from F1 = 4.39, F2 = 4.68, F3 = 3.81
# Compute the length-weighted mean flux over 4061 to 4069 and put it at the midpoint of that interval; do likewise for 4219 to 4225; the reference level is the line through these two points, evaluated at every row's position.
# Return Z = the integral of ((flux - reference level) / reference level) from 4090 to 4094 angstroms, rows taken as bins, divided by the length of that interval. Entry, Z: 0.07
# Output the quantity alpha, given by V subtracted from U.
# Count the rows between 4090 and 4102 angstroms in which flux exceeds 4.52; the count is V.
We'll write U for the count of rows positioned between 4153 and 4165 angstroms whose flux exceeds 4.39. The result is 3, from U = 4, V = 1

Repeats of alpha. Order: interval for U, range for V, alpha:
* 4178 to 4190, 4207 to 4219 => -6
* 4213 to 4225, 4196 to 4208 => 1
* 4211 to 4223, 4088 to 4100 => 6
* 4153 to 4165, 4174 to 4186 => 4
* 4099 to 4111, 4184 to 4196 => 2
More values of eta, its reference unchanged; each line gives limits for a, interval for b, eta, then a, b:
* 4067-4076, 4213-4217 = 0.88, 0.92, 1.04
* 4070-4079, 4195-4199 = 0.97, 0.93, 0.96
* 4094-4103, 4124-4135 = 0.90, 0.87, 0.98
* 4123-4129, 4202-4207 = 0.98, 1.04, 1.06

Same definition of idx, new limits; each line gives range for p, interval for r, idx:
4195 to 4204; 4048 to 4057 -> 2.0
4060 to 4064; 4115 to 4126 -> 4.0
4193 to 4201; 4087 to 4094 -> 1.9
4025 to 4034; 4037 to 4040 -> 1.4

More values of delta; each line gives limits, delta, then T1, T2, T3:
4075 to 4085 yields 0.3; 4.19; 4.22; 4.28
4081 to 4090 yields 0.7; 4.24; 4.33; 4.49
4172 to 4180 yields 0.8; 4.07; 4.17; 4.37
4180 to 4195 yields 0.6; 4.18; 4.33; 4.48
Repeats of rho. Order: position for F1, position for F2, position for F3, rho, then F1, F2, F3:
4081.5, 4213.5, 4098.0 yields -5.0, 4.21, 4.67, 3.9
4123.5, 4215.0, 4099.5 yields -5.7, 4.81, 4.68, 3.81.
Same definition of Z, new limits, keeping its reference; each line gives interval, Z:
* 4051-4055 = 0.05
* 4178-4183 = 0.01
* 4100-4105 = -0.11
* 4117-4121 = 0.04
